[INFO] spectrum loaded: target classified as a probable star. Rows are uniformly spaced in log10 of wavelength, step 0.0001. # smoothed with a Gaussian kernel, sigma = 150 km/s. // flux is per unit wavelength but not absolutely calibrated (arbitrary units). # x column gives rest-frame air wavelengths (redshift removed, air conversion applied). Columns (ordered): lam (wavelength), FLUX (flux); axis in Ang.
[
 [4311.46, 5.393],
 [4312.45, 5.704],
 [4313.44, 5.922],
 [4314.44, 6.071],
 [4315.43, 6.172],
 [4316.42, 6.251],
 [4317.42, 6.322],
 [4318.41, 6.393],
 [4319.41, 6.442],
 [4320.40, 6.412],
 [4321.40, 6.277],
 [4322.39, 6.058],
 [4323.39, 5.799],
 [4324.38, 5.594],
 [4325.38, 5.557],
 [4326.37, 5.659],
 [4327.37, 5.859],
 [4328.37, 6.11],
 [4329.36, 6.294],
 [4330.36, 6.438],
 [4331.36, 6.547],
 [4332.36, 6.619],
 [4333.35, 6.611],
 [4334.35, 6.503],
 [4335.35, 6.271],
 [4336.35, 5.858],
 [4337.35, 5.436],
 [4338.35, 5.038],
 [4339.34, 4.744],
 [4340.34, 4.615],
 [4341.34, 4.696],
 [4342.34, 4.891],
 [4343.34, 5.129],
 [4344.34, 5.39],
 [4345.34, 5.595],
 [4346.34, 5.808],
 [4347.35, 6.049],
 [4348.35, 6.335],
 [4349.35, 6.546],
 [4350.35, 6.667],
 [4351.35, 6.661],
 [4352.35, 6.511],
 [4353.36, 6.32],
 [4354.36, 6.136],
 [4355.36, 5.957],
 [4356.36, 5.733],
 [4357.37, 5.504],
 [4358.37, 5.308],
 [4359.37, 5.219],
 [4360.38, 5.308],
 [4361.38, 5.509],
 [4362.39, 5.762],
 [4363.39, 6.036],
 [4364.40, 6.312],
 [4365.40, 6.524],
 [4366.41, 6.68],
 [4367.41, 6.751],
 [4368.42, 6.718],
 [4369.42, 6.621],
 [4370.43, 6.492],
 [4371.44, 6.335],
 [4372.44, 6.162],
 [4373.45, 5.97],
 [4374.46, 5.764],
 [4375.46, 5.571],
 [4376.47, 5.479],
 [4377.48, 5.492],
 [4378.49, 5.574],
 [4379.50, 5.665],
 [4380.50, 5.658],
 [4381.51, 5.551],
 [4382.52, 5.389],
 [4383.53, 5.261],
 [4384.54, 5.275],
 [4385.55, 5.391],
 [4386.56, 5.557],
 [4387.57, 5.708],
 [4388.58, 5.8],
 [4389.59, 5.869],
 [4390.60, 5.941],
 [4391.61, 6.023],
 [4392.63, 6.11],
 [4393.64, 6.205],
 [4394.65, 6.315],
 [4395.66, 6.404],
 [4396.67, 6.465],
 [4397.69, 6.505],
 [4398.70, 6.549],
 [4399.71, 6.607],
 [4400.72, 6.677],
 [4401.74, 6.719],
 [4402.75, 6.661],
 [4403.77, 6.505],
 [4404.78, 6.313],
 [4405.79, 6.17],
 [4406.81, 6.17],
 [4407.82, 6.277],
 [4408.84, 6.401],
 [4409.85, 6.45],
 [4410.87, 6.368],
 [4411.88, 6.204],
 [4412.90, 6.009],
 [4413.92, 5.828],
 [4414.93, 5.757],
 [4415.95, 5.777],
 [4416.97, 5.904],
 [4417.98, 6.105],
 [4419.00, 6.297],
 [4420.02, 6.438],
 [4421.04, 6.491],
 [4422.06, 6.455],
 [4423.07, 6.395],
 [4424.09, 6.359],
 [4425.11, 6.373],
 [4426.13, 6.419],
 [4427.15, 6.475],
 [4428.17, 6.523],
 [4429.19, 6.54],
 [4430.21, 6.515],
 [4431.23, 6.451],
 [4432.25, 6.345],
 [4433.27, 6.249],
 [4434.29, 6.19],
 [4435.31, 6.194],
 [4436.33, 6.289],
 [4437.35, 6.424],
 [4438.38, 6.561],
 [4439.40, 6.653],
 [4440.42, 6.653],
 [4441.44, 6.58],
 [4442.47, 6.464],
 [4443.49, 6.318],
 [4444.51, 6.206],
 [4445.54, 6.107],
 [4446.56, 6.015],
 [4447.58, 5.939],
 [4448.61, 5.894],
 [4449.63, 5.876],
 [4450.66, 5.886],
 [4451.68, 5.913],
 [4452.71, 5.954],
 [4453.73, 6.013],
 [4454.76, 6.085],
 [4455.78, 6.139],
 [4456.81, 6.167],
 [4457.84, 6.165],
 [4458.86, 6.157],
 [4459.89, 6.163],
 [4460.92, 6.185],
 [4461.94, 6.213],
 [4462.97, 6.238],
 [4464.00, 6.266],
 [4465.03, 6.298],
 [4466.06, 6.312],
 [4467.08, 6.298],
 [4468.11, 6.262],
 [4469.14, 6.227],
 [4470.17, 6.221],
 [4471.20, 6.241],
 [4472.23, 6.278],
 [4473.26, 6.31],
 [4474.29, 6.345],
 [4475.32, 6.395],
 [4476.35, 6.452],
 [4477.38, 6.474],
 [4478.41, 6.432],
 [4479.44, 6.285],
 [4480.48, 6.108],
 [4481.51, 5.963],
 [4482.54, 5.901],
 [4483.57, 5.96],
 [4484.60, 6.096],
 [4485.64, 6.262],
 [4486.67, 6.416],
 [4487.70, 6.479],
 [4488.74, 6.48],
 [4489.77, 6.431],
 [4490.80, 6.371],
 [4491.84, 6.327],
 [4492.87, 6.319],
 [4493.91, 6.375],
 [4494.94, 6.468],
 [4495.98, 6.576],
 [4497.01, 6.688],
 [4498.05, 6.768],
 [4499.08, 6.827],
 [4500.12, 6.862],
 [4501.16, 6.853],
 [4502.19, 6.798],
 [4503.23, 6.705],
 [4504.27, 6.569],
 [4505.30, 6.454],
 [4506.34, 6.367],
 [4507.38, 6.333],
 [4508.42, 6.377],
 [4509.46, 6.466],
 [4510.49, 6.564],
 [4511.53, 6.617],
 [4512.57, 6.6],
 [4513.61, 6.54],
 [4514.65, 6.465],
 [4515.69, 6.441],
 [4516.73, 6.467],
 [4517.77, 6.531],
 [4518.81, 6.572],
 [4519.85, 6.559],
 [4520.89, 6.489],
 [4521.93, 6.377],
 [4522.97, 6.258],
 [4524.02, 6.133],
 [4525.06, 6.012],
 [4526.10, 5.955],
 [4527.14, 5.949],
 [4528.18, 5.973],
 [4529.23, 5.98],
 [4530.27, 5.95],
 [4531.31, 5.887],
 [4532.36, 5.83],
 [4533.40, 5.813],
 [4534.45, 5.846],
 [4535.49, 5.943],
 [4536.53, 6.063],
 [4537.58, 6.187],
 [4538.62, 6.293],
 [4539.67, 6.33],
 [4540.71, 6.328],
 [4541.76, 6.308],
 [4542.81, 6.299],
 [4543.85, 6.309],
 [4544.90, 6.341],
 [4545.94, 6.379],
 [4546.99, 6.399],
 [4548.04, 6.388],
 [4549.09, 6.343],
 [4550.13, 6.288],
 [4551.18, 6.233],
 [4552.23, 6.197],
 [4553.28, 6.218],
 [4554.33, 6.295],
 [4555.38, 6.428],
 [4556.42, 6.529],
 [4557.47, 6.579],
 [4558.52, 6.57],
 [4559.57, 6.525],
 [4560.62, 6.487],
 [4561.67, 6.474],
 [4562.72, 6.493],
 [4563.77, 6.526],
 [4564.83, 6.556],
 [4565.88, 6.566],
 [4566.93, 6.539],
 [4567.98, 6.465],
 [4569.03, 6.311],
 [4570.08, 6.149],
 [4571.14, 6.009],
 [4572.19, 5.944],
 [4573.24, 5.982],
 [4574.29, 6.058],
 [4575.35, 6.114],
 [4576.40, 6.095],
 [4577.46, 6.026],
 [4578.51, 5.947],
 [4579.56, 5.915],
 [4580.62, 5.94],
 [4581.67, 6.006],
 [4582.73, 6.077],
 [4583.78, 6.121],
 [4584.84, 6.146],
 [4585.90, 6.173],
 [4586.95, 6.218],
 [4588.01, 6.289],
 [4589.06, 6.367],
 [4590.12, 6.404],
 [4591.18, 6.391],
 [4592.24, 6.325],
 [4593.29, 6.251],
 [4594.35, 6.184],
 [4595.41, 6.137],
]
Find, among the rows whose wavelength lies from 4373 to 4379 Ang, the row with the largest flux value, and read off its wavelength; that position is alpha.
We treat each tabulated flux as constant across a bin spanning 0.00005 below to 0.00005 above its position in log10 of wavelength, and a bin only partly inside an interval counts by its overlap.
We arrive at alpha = 4373.45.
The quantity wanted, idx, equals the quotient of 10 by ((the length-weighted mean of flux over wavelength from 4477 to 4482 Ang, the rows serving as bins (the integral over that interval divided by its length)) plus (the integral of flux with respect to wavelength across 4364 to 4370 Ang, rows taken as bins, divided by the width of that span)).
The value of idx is 0.778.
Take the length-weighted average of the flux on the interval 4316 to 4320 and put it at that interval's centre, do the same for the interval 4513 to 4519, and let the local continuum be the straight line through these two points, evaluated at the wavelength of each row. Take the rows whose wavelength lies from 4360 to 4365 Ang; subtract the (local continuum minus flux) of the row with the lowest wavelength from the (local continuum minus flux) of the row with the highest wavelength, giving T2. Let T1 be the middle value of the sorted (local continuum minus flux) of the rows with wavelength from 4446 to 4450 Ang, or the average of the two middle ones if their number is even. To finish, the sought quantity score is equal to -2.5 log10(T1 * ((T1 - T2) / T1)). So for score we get -0.5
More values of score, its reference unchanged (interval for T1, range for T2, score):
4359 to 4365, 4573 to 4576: 0.1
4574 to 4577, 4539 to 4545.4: 0.9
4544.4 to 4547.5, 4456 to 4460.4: 2.2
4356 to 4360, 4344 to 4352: -0.9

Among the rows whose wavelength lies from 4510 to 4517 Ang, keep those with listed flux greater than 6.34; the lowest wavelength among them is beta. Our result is 4510.49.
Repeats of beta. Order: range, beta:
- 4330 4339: 4330.36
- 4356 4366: 4365.40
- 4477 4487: 4477.38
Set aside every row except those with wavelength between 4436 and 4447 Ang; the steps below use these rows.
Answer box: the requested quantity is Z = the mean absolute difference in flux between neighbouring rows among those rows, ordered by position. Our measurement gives 0.100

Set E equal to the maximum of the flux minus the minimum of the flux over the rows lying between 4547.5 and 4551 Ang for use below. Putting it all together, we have 0.10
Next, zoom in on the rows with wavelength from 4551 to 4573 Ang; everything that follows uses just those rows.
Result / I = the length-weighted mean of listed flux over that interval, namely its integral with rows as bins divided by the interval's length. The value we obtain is 6.4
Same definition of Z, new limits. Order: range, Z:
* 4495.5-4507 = 0.078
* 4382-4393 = 0.098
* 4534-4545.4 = 0.056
